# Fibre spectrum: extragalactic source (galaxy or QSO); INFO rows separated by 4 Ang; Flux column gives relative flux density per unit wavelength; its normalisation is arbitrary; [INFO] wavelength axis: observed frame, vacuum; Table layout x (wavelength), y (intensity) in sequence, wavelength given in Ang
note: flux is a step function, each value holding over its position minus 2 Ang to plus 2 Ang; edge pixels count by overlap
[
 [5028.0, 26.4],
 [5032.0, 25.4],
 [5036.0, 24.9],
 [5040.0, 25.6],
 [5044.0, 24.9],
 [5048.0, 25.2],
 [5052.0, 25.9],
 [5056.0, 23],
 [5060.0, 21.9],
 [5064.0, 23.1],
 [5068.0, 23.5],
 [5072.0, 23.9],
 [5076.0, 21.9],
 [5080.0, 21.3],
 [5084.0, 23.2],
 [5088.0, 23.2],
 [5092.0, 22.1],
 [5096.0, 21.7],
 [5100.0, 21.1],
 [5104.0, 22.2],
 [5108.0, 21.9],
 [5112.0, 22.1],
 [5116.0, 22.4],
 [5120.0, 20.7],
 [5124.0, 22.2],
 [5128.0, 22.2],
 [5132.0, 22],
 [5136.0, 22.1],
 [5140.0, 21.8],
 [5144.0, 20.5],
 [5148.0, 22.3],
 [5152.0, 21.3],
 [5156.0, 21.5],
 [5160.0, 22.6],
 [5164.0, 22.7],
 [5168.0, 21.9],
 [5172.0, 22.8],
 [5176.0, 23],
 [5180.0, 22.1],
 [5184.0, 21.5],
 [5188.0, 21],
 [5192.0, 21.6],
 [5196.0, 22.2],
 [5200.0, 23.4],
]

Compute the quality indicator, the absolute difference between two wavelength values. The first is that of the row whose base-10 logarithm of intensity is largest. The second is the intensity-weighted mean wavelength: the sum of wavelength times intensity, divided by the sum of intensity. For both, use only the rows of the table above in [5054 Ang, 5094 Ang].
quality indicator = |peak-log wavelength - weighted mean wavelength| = 1.9 Ang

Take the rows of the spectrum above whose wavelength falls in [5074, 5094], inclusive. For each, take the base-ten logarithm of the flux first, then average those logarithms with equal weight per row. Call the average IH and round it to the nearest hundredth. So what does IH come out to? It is 1.35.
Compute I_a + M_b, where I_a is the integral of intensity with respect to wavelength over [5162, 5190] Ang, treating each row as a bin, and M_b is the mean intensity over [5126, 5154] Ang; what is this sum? 642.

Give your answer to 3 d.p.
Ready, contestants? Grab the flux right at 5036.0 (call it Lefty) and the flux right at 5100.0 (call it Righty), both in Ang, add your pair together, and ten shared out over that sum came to 0.217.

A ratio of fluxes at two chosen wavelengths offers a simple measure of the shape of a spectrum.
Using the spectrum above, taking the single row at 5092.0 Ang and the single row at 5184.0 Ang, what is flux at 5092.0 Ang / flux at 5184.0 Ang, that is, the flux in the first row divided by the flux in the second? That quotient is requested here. 1.03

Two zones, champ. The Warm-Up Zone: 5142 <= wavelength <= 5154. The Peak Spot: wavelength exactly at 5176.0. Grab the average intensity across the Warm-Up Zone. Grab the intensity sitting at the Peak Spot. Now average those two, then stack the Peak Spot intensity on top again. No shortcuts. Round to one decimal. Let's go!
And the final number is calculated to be 45.2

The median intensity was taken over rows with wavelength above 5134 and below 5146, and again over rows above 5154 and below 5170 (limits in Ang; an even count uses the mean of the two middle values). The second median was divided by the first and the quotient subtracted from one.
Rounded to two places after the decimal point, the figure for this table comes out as -0.02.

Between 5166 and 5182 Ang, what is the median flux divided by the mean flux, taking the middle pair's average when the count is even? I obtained 1.00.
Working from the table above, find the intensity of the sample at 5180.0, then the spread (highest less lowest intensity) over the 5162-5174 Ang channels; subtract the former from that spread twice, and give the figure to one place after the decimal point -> -43.3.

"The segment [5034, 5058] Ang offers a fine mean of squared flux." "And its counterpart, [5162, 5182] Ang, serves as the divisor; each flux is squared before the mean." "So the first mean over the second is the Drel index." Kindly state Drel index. 1.23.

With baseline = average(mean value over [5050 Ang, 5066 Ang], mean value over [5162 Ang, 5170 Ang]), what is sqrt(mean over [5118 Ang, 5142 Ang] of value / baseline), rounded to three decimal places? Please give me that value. 0.977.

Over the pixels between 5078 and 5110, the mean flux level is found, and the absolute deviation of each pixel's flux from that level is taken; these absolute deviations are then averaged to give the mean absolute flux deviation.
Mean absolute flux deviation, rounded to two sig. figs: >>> 0.59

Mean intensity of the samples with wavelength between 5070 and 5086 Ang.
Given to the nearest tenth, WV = 22.6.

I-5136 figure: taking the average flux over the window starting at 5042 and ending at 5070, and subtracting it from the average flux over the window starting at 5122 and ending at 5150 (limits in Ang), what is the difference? -2.1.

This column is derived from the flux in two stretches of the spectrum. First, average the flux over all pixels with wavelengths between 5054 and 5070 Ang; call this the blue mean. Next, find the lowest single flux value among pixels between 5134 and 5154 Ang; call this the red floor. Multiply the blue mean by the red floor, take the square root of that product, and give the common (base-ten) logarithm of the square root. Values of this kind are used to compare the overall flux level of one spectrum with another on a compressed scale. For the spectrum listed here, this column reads 1.34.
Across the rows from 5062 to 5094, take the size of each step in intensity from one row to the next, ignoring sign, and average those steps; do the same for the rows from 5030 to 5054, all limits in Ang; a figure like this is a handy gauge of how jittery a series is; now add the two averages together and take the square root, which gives 1.22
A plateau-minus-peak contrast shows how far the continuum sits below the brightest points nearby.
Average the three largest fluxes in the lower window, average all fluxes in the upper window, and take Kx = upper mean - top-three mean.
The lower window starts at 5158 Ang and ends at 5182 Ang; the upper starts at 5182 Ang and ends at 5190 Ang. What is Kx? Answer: -1.6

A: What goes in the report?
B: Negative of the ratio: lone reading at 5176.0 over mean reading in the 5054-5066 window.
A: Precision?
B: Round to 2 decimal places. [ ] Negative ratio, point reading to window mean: -1.01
